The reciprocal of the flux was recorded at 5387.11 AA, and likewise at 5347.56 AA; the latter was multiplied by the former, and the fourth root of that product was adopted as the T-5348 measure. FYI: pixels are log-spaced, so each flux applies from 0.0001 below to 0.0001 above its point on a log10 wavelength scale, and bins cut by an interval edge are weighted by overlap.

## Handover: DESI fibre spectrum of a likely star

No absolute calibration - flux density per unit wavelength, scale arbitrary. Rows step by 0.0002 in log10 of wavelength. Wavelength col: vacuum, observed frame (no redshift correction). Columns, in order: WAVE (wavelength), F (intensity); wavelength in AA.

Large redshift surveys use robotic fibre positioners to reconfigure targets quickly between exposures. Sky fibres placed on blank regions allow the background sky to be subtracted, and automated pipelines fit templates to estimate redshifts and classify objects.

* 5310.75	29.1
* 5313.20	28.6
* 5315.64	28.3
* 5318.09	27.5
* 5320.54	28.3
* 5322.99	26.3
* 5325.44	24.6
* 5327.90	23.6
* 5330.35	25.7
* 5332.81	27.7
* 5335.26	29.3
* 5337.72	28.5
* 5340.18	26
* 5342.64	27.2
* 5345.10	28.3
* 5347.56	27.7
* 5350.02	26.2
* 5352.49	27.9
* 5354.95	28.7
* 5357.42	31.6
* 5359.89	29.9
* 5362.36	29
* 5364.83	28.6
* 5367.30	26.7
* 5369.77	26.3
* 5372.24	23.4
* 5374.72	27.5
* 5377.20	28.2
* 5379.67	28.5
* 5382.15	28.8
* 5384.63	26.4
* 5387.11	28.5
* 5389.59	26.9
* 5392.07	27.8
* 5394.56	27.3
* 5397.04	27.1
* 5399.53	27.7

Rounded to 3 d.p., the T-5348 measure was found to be 0.189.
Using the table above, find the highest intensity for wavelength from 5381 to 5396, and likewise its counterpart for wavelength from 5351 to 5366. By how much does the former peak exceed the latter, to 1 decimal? -2.8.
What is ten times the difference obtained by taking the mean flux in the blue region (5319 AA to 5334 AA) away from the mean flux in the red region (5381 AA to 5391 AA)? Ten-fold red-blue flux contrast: 16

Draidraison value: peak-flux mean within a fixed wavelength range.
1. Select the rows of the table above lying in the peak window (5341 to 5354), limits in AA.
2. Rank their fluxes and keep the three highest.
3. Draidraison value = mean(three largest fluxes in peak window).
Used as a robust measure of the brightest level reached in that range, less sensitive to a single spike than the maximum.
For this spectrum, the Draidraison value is 28.0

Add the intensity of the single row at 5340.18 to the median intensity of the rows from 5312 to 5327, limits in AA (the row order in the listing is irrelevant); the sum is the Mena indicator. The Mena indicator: 53.9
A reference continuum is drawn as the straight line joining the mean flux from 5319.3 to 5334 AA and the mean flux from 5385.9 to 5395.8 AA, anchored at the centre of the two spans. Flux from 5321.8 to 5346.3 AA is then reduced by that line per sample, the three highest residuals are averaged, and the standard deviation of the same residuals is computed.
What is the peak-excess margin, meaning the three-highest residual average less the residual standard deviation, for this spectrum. 0.7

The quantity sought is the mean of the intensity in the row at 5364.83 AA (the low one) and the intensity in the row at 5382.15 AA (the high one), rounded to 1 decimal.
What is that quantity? 28.7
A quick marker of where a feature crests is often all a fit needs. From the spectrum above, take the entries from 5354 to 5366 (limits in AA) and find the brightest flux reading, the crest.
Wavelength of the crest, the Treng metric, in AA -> 5357.42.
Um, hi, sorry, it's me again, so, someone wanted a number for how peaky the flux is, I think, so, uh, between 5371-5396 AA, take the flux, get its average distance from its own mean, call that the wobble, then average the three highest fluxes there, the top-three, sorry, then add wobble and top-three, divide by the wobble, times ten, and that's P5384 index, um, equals 279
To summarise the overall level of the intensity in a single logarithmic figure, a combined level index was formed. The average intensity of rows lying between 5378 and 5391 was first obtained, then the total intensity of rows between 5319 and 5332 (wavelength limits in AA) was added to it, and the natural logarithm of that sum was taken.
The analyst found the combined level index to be 5.05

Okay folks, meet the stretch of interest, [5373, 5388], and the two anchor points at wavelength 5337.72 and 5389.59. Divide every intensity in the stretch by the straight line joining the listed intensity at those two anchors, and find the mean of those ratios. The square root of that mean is 1.01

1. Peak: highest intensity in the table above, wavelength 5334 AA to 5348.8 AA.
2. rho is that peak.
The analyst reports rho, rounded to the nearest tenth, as 29.3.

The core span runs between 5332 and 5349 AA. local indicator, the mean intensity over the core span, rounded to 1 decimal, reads 27.8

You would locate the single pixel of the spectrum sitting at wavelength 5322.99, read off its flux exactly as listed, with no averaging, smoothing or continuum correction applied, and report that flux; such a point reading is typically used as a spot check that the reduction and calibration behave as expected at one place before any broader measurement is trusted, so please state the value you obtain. 26.3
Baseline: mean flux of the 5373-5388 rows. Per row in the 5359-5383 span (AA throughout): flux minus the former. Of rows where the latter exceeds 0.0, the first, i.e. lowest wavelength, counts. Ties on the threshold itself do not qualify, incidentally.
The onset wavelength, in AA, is 5359.89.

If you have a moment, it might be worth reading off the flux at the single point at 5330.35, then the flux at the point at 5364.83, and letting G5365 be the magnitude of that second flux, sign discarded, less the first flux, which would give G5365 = 2.9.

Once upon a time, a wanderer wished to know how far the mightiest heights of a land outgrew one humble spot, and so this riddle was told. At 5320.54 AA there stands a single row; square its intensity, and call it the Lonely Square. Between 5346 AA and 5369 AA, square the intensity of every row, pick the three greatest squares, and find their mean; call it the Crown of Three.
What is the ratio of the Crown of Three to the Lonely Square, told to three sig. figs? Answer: 1.14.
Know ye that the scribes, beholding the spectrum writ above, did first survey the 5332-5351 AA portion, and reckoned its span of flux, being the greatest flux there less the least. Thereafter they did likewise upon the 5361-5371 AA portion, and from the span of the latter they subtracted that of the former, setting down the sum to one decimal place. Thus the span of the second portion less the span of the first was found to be -0.6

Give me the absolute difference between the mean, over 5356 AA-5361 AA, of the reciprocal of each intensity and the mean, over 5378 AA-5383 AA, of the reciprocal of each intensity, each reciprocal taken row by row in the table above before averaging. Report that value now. 0.0024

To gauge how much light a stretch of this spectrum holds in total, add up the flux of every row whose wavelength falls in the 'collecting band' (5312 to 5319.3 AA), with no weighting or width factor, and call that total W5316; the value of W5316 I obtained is 84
